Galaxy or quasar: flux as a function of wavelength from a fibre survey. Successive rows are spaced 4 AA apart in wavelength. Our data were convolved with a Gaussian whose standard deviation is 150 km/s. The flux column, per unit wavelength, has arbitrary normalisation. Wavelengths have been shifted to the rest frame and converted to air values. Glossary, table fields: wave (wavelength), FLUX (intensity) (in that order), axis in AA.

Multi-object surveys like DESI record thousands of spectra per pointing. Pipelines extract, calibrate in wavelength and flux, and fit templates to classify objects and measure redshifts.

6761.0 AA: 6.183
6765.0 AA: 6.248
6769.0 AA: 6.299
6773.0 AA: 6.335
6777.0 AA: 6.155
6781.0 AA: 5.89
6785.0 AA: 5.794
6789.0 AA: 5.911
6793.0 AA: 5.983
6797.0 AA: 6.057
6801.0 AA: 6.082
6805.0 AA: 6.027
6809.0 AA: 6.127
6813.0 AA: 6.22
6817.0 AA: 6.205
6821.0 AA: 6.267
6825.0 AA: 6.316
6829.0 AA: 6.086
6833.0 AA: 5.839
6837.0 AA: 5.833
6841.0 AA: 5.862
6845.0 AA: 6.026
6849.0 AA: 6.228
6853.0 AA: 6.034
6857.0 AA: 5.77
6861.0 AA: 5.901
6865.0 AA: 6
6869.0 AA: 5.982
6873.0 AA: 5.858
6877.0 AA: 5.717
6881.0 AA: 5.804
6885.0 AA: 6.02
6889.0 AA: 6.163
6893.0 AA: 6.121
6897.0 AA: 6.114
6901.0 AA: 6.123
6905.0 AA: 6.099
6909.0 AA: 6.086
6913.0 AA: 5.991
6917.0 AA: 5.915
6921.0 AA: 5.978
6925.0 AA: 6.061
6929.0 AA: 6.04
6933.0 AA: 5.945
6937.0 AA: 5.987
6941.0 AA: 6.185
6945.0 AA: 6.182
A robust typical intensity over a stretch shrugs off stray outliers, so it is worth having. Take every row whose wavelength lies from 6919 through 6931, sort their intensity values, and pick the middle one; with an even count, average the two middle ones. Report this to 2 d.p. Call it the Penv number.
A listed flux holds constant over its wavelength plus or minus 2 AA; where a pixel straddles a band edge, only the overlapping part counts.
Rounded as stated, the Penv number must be 6.04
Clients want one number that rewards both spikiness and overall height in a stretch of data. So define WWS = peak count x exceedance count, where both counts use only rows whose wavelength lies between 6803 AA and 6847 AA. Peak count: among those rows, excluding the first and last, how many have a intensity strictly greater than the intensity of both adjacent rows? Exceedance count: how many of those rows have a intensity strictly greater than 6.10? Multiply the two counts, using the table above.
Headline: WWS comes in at 10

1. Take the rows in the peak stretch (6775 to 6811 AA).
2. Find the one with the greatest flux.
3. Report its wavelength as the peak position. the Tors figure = 6777.0 AA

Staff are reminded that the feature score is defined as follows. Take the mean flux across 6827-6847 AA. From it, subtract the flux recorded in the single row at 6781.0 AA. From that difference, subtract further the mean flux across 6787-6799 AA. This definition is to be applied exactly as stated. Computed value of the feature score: -5.94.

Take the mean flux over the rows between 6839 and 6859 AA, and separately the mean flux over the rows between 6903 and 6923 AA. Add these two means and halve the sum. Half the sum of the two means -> 6.00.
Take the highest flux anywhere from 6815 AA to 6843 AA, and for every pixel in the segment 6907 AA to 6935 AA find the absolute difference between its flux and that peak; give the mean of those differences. 0.31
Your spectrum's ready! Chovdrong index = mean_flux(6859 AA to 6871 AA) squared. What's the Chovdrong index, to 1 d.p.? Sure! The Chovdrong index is 35.5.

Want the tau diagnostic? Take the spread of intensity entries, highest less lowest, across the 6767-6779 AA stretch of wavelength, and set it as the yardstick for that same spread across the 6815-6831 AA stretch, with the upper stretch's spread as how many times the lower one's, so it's 1.3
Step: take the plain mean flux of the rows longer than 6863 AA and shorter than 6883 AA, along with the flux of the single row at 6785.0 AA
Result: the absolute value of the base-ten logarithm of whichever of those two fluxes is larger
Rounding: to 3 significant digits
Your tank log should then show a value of 0.769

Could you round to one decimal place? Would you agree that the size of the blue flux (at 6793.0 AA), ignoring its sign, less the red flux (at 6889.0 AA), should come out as -0.2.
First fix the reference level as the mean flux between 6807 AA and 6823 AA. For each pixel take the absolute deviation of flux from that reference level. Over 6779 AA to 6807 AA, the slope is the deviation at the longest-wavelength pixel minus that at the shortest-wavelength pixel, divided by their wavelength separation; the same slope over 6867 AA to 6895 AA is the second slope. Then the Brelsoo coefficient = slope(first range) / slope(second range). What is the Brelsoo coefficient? 1.0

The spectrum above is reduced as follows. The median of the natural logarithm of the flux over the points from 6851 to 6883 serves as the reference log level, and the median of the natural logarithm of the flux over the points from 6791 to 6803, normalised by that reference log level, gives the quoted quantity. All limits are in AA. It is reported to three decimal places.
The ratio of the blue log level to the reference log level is 1.017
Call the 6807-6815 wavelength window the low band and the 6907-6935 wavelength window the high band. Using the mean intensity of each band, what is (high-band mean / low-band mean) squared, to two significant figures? 0.95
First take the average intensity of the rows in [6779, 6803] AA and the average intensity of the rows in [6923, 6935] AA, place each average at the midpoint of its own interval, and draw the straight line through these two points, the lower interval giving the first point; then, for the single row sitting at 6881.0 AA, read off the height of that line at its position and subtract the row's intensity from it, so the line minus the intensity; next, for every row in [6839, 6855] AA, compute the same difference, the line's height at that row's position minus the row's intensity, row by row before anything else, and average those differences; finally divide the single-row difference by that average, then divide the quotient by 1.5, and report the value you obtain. -2.1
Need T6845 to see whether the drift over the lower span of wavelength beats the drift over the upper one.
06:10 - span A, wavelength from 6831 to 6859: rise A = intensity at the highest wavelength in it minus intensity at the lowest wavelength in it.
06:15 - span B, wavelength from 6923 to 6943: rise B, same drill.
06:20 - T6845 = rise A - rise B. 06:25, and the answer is -0.2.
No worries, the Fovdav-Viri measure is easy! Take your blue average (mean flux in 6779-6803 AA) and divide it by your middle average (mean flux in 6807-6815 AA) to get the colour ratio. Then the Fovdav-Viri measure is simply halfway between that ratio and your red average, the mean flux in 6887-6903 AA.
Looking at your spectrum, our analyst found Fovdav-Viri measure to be 3.55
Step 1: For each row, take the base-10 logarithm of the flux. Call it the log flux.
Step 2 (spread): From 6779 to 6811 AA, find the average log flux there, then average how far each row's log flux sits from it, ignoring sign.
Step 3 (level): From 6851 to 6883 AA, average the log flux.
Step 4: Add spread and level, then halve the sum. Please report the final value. 0.388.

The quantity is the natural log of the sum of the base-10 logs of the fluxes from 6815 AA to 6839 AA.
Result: 1.55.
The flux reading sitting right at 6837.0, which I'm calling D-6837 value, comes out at 5.833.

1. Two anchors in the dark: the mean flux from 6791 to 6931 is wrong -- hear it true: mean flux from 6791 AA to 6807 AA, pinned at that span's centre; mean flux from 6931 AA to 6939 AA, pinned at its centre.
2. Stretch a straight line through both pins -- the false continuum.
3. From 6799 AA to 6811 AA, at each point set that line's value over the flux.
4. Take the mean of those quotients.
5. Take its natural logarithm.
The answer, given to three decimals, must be -0.007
